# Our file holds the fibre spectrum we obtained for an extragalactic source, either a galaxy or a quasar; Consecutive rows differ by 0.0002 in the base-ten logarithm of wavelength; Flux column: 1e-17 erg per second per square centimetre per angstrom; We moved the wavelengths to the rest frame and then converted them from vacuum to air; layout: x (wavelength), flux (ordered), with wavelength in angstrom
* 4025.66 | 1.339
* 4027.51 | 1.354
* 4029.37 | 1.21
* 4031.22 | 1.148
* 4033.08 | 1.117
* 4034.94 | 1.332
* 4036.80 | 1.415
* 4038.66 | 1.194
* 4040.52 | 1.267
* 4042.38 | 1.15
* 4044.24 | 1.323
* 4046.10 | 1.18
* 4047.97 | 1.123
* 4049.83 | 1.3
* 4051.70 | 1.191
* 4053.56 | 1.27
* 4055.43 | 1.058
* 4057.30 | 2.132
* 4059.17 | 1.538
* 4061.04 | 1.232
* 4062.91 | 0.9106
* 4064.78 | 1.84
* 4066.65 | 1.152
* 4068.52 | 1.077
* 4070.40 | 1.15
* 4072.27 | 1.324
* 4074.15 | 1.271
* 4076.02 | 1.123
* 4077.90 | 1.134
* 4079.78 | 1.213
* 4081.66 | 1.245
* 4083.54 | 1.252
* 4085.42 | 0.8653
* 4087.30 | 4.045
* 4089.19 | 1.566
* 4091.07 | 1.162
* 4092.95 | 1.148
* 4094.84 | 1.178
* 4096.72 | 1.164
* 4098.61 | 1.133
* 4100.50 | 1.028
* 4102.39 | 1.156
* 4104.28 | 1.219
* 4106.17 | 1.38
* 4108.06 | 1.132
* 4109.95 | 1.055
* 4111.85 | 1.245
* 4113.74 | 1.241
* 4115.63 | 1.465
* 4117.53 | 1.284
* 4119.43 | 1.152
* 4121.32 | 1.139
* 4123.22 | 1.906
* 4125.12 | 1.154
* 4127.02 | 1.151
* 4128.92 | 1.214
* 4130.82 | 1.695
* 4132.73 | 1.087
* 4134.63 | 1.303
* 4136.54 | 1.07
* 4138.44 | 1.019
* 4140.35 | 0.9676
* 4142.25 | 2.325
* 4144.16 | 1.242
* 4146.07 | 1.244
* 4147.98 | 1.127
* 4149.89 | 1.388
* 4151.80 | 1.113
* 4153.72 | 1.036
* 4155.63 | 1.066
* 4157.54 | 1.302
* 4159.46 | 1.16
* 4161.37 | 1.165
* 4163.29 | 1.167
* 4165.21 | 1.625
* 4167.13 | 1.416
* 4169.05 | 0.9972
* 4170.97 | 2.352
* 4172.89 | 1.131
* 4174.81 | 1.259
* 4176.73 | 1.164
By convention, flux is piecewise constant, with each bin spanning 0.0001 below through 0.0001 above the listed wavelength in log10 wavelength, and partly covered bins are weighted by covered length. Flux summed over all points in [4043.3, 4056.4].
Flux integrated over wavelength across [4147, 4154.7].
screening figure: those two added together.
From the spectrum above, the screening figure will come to 17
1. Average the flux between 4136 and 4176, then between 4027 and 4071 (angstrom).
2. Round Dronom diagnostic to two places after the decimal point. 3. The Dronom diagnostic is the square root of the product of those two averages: 1.29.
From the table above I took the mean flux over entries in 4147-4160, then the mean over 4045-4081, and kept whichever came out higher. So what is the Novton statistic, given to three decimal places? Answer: 1.275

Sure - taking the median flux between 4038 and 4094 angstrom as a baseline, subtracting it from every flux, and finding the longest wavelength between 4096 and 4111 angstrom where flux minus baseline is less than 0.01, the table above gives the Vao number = 4109.95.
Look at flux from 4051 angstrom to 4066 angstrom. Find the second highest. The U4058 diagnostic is 1.84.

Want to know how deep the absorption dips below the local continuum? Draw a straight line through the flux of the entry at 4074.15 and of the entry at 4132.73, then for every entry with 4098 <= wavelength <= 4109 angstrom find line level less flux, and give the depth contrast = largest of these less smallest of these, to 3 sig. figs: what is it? 0.370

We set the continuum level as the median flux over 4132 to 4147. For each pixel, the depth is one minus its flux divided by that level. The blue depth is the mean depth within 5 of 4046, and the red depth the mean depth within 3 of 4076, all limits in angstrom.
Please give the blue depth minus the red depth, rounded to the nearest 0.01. -0.03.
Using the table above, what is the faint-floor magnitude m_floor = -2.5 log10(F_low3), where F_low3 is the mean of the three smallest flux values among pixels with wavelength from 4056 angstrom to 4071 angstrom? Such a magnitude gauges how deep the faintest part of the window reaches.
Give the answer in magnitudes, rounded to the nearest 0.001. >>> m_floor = -0.049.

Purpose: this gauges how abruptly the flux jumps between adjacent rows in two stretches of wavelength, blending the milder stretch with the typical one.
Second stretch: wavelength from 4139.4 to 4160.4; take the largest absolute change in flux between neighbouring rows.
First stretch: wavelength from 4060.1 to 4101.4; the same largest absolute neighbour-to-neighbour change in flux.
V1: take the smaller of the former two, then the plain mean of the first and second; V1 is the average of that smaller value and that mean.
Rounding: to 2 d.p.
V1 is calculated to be 1.81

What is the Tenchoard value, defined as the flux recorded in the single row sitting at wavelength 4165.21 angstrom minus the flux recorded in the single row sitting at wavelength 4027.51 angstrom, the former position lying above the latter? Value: 0.27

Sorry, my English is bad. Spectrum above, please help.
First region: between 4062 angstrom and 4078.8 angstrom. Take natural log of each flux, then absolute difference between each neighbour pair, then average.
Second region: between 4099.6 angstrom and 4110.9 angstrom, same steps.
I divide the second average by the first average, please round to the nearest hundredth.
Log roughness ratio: 0.56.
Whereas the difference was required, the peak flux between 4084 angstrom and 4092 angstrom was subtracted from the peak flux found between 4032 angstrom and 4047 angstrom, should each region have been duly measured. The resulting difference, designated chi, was -2.6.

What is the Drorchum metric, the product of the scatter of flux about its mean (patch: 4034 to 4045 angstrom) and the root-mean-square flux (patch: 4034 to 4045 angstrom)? 0.1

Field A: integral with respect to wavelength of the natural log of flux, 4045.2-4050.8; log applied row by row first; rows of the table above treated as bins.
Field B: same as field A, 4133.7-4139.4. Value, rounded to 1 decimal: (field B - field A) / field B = -0.5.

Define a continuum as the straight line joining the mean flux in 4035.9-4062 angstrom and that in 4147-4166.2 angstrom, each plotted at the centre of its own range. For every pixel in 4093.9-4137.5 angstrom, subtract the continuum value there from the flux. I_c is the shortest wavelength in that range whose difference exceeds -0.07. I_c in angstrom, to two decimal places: 4104.28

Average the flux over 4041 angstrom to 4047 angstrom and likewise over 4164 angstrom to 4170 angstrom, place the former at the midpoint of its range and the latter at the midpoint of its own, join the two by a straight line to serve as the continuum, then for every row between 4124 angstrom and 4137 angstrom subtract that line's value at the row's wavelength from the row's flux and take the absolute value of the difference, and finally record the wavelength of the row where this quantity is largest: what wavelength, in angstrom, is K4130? 4130.82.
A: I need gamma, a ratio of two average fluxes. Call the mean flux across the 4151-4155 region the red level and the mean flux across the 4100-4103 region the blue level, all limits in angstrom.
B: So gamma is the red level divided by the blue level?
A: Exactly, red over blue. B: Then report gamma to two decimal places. 0.98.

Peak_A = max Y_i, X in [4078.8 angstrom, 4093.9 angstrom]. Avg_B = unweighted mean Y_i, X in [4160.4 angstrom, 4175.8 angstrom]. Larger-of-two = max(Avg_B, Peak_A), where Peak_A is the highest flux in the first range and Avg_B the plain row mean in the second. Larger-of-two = 4.0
